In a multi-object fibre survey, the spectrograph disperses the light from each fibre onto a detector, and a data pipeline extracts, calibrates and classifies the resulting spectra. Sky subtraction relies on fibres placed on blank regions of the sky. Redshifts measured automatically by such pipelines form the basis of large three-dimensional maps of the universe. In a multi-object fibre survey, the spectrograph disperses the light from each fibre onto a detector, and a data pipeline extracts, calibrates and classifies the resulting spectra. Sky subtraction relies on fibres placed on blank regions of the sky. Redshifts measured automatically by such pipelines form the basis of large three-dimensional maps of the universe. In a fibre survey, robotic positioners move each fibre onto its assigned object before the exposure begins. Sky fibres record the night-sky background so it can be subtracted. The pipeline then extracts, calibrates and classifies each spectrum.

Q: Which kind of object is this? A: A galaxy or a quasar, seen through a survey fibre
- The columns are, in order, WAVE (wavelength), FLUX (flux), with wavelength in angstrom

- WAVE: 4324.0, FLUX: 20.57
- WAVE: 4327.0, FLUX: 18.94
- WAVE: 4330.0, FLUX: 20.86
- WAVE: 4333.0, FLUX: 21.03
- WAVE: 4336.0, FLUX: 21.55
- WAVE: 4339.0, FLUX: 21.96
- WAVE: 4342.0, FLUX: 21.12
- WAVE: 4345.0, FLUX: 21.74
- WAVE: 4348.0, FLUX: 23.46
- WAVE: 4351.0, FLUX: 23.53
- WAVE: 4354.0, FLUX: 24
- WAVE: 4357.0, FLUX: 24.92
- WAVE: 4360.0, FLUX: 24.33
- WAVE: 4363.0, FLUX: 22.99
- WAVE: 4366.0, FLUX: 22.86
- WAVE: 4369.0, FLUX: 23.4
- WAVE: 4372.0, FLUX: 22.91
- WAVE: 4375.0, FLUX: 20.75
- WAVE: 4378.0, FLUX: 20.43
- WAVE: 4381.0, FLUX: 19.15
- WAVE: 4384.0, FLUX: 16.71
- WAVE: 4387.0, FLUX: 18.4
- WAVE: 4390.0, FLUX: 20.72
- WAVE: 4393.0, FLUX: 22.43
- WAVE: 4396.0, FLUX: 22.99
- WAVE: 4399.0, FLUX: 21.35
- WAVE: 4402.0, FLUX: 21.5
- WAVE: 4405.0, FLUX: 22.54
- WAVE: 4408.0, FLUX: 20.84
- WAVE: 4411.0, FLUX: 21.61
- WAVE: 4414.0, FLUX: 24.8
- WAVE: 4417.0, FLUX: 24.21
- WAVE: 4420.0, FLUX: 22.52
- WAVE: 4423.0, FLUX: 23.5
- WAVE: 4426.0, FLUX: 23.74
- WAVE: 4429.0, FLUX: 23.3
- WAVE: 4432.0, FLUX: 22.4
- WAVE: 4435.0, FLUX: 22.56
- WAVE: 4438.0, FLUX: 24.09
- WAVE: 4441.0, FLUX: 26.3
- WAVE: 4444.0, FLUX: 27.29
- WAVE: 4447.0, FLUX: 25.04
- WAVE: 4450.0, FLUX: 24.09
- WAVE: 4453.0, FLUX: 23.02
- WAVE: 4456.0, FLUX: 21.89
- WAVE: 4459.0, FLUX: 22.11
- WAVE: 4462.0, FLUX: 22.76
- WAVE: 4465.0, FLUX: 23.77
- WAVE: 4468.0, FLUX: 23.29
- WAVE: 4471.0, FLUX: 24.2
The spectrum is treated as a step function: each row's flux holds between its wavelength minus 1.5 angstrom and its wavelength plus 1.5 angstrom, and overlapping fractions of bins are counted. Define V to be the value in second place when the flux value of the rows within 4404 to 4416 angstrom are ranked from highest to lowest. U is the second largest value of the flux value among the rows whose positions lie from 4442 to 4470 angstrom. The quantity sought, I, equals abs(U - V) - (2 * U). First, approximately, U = 25.04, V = 22.54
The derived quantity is -48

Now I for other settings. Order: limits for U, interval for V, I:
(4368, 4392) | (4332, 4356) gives -45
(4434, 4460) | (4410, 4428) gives -51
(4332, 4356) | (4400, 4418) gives -46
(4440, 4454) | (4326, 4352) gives -50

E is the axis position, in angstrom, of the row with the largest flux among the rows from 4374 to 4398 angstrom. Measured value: 4396.0 angstrom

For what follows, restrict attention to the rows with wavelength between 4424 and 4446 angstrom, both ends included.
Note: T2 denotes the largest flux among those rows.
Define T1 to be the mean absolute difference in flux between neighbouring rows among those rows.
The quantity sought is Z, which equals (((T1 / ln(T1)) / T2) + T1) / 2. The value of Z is 1.0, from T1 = 1.0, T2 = 27.29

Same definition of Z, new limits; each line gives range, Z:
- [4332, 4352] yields 0.3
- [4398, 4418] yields 0.7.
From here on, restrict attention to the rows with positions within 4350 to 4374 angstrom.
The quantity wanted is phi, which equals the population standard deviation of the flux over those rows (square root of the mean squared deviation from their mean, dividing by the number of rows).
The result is 0.7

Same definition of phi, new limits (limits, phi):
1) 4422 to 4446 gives 1.6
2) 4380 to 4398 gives 2.2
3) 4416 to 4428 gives 0.6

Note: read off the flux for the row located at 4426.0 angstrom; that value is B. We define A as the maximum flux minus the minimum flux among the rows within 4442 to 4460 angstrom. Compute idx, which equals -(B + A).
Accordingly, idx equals -29.1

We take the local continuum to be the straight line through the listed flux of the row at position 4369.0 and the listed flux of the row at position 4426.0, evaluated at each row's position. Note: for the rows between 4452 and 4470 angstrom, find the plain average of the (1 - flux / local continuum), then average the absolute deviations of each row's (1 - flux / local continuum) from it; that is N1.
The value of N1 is 0.023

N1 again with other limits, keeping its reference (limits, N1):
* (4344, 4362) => 0.031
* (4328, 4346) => 0.015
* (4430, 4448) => 0.066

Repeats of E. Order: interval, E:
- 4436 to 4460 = 4444.0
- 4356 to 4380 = 4357.0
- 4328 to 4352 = 4351.0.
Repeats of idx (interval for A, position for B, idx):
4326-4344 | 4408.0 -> -23.9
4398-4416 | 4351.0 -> -27.5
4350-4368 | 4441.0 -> -28.4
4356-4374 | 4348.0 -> -25.5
